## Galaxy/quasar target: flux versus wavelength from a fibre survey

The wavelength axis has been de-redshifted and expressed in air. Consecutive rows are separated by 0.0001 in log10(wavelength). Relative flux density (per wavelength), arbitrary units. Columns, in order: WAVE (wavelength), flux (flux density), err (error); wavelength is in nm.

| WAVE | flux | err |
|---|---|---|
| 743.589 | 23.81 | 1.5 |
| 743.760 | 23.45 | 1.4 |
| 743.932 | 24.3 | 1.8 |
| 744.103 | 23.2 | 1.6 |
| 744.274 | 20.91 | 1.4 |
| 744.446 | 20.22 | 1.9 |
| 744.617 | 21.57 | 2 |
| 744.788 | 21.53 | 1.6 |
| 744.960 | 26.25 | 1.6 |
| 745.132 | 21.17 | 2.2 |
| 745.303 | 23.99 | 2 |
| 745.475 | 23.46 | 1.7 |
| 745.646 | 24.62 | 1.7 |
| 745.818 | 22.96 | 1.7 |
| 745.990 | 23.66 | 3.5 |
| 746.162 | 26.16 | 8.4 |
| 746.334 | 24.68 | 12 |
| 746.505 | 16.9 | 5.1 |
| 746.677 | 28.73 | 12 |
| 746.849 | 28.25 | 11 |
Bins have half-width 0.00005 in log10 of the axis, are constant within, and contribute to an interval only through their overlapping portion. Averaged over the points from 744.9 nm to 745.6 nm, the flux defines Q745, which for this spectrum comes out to 23.7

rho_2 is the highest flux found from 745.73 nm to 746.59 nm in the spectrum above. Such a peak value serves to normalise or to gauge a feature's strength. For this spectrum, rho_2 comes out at 26.16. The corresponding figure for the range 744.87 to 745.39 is 26.25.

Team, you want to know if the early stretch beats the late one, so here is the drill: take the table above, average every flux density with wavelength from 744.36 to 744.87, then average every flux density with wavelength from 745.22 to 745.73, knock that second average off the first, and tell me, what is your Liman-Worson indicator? -2.9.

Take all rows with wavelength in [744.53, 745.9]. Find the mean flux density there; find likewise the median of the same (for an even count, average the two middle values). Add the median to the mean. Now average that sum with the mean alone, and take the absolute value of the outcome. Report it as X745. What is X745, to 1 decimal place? 34.8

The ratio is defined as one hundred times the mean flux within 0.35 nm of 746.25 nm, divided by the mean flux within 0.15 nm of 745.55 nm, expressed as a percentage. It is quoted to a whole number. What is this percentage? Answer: 95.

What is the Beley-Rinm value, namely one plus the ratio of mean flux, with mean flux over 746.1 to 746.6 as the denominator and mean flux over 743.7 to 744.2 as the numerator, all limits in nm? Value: 2.05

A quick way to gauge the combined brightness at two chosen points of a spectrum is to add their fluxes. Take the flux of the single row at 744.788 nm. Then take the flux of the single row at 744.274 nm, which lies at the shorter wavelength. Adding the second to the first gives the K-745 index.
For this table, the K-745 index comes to 42.4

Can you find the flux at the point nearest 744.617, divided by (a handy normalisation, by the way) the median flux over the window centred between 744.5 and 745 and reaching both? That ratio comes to 1.00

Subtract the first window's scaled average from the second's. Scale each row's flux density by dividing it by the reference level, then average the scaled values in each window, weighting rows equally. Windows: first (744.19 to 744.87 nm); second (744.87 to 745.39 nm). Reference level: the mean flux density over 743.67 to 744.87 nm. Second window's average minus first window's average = 0.12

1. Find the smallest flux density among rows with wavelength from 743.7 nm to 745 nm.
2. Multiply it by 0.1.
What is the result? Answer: 2.02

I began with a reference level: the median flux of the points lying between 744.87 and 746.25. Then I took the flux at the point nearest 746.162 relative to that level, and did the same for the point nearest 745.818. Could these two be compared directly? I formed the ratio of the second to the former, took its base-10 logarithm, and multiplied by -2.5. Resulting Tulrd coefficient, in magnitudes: 0.14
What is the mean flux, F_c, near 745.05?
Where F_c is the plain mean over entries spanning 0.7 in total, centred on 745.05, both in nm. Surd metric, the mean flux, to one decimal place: 23.2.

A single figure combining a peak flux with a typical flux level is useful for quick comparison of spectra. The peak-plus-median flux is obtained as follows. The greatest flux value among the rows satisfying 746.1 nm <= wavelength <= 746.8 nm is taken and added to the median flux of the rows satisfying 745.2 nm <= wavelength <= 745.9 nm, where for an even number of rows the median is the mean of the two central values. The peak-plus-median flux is 52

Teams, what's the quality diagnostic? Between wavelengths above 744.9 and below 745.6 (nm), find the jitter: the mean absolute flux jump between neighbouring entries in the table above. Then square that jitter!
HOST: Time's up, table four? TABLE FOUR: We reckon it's 7.9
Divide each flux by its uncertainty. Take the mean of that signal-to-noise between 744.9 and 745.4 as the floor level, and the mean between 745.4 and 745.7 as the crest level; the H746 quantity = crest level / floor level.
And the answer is 1.1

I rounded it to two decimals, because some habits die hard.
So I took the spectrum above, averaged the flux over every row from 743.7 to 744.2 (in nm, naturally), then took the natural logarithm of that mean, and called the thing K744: 3.16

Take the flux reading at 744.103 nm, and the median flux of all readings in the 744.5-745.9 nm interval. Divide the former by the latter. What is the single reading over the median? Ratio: 1.00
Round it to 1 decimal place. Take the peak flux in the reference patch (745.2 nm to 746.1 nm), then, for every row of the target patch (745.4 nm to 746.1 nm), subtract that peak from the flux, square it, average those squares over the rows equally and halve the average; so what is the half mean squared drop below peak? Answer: 0.6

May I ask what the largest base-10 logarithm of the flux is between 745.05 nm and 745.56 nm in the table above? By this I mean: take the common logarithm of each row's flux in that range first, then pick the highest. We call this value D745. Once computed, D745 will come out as 1.38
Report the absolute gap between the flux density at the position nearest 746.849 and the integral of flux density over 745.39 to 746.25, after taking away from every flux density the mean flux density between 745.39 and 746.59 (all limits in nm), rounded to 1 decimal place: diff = 4.2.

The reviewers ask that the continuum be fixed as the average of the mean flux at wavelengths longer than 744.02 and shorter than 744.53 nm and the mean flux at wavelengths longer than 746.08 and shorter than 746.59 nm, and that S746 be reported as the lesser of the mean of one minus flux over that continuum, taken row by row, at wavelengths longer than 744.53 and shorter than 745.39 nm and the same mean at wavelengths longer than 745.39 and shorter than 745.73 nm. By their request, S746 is -0.092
